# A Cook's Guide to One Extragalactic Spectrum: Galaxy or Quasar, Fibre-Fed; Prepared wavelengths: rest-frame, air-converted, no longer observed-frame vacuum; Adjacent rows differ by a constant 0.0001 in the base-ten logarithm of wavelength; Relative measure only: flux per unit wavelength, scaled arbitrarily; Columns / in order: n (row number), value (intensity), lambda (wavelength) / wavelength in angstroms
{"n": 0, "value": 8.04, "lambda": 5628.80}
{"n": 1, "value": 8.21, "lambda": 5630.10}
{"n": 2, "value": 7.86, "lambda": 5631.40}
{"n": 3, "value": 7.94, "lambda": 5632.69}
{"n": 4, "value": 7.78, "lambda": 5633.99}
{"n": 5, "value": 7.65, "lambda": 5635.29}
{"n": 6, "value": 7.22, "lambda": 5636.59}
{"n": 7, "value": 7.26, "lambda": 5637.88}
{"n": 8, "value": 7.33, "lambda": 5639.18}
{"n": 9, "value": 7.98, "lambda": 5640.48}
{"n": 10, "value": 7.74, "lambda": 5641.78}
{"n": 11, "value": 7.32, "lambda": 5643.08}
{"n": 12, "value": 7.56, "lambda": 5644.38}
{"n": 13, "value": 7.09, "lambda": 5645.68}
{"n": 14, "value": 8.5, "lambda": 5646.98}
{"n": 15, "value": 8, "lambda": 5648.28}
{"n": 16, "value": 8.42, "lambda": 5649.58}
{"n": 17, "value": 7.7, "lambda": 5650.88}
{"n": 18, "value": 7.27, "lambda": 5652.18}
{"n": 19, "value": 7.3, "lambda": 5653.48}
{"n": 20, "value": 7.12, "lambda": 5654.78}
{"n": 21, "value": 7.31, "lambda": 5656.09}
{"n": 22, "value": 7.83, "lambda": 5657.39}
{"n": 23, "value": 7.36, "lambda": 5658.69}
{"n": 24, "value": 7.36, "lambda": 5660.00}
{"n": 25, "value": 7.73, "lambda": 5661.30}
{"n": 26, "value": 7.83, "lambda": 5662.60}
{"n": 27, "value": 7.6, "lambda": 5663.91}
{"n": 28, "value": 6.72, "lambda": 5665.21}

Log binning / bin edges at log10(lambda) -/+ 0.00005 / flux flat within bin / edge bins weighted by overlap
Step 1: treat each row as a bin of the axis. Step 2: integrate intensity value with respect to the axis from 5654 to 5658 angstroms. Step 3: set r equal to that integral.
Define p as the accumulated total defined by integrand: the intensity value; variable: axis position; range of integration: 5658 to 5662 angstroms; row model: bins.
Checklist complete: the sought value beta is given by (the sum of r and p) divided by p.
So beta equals 1.99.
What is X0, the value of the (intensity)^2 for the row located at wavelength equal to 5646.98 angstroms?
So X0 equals 72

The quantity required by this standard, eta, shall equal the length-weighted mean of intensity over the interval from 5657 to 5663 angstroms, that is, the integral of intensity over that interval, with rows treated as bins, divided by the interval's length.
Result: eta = 7.61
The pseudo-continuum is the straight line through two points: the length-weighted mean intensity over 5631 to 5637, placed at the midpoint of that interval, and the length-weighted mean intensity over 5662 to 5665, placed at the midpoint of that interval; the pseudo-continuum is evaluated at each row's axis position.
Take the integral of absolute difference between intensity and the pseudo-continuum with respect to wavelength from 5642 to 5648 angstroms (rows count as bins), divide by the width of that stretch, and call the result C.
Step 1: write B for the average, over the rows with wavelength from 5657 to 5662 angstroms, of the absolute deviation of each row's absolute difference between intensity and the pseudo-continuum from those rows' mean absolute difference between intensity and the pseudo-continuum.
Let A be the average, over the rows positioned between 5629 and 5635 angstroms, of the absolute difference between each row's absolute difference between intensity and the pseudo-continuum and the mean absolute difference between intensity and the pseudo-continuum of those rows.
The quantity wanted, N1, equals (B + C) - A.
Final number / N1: 0.33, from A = 0.13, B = 0.026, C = 0.43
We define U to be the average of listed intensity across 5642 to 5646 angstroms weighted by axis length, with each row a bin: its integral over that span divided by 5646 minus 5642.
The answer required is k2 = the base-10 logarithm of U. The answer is 0.868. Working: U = 7.4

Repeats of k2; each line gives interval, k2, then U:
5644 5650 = 0.898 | 7.9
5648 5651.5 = 0.906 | 8.1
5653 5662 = 0.871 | 7.4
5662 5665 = 0.879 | 7.6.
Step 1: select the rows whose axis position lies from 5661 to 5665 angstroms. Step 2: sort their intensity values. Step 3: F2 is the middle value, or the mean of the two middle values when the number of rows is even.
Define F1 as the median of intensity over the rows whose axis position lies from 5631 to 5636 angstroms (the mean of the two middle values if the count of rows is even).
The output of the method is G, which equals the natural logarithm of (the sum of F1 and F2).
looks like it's 2.74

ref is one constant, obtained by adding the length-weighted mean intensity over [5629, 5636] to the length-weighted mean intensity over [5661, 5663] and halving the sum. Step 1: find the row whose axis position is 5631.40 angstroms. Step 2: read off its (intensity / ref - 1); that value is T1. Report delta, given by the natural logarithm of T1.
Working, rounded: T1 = 0.00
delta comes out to -6.0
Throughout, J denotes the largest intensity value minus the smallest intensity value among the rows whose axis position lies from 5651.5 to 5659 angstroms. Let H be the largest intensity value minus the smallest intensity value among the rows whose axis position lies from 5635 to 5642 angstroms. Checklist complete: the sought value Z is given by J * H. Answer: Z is 0.54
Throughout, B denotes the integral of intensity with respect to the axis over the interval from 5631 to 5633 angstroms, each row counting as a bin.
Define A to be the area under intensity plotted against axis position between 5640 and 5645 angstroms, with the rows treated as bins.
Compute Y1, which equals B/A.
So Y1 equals 0.4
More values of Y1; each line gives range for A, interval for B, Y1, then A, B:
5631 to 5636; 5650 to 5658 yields 1.5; 39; 60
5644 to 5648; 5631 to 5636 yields 1.3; 31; 39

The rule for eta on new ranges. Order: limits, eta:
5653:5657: 7.27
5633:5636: 7.71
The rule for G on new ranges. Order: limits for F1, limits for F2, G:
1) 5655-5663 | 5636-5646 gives 2.70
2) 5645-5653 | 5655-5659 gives 2.72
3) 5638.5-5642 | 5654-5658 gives 2.71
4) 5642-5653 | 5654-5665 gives 2.72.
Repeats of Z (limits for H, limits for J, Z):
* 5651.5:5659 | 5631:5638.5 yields 0.51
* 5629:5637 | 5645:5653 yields 1.40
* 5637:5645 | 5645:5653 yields 1.02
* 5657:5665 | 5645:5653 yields 0.66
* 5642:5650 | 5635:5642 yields 1.07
